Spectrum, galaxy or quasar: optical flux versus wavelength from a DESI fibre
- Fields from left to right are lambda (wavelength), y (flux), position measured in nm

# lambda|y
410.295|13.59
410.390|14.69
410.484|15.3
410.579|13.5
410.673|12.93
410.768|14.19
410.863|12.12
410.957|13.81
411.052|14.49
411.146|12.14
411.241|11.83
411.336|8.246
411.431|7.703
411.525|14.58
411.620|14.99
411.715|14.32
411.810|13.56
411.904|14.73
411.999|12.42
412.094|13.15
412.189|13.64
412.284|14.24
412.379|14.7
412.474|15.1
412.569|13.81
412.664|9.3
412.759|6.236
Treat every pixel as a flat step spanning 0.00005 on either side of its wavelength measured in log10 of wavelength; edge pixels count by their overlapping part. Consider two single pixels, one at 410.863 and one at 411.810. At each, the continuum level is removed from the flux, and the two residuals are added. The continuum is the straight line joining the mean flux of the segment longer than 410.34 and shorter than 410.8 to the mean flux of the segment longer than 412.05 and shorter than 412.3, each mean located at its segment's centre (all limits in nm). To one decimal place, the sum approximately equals -2.1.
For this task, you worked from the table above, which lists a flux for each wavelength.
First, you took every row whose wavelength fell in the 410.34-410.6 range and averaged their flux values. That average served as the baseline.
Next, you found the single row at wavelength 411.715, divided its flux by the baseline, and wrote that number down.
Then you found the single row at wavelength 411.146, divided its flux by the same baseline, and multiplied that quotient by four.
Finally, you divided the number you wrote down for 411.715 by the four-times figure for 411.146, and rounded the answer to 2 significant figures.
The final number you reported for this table 0.29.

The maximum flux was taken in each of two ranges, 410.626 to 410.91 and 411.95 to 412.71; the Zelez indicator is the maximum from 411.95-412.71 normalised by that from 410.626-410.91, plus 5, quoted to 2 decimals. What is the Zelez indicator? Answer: 6.06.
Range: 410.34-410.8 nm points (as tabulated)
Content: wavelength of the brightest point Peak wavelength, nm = 410.484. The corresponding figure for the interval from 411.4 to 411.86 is 411.620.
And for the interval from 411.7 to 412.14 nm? 411.904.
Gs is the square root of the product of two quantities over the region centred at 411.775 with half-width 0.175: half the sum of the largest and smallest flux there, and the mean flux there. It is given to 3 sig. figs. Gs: 14.3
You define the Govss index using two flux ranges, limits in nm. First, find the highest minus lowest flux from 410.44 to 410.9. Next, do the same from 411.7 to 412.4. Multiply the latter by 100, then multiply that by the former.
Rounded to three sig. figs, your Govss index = 735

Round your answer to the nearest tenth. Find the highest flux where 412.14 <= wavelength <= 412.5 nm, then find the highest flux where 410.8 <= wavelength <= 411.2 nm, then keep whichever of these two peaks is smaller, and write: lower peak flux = 14.5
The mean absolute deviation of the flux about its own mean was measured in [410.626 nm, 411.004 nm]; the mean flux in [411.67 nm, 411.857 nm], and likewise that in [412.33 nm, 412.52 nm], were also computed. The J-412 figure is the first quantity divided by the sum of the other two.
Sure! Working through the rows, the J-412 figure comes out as 0.026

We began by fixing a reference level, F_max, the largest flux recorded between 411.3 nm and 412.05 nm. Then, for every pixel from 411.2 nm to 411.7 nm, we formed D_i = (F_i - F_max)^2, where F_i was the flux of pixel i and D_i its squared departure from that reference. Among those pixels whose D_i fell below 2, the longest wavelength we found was 411.620 nm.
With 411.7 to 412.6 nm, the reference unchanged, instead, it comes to 412.569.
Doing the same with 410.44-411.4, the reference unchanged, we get 411.052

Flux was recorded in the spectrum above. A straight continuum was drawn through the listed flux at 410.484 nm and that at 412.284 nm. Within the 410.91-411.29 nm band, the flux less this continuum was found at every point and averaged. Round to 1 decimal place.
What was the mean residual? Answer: -1.9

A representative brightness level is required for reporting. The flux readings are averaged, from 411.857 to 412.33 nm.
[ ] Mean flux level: 13.6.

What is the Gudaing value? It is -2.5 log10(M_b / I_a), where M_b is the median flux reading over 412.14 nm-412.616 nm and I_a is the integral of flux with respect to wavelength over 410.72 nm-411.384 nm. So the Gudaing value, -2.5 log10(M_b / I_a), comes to -0.6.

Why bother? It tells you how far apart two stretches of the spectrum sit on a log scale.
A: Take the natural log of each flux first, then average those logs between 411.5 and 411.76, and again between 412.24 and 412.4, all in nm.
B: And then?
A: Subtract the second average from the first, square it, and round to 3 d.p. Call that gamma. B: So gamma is 0.000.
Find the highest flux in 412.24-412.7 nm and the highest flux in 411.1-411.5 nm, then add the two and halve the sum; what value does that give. 13.6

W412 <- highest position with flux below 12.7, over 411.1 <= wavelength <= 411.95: 411.431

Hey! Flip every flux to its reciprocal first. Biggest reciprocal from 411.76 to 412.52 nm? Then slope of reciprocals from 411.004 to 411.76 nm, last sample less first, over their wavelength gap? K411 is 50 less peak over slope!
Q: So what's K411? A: -15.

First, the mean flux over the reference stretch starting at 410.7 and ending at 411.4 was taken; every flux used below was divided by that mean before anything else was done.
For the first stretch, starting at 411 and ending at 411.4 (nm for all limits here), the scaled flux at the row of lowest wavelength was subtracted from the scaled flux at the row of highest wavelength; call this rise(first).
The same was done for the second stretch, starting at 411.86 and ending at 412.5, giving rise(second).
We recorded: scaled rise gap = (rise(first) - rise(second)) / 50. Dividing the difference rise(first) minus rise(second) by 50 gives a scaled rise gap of -0.011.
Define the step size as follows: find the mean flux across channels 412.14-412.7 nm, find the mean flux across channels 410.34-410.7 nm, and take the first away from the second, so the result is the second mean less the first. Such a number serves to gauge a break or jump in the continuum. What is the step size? 0.6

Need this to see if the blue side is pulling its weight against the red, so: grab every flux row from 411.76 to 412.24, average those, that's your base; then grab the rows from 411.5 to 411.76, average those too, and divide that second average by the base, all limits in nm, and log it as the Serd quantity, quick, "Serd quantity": 1.08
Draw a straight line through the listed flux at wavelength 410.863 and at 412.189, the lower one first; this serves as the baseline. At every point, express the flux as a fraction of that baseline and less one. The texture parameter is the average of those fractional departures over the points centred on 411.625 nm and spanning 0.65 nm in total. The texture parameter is -0.03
